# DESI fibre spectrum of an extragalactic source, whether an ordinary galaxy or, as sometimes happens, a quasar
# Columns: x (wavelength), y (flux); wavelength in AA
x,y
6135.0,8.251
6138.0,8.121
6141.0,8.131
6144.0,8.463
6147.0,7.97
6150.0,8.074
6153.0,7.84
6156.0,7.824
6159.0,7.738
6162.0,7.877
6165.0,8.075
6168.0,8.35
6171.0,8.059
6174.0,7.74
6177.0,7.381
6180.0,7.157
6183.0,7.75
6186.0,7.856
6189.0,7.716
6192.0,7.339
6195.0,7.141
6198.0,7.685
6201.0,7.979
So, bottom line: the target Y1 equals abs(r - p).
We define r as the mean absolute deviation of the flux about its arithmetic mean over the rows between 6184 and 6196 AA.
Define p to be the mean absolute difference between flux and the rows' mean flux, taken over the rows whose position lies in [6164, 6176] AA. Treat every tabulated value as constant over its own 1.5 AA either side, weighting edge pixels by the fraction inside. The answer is 0.115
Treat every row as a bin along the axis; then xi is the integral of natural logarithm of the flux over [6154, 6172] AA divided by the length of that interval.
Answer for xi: 2.08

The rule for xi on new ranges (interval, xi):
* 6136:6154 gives 2.09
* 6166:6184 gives 2.05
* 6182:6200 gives 2.03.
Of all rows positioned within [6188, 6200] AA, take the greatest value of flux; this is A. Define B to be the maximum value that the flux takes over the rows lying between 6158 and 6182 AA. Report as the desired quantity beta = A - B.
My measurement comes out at -0.63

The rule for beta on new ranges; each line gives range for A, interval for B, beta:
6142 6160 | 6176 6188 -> 0.61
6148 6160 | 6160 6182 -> -0.28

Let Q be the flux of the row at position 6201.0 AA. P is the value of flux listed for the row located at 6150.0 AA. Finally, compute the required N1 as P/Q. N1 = 1.01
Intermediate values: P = 8.074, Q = 7.979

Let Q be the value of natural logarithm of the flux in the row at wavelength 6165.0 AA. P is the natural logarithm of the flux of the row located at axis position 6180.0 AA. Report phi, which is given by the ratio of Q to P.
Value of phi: 1.06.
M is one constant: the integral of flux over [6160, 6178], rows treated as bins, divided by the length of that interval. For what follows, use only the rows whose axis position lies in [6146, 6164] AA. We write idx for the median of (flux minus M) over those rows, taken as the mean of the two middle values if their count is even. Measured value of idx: -0.1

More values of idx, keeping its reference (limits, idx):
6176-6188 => -0.4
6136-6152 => 0.2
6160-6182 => 0.0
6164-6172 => 0.2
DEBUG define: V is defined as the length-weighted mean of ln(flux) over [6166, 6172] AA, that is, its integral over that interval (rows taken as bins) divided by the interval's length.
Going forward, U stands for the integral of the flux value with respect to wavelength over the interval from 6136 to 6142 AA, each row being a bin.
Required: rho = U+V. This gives 50.9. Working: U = 48.8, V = 2.10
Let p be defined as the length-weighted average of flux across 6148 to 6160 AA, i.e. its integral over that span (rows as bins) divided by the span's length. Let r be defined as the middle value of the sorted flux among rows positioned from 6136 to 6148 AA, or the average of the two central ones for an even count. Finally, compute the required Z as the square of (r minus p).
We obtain 0.06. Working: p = 7.9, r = 8.13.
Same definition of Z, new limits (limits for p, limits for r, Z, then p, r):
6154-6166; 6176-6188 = 0.09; 7.9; 7.57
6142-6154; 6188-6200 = 0.34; 8.1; 7.51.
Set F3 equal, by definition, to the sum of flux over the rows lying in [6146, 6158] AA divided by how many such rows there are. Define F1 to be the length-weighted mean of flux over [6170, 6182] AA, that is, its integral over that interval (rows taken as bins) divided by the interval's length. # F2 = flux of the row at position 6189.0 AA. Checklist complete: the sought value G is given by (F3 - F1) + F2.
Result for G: 8.07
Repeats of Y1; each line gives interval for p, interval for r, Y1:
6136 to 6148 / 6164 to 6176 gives 0.012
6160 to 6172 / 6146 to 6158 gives 0.035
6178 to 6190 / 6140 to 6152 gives 0.080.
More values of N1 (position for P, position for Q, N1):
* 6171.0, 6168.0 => 0.97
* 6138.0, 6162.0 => 1.03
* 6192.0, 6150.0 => 0.91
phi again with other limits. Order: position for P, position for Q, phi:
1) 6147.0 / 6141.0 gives 1.01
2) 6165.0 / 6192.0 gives 0.95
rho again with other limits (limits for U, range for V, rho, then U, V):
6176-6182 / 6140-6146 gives 45.9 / 43.8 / 2.11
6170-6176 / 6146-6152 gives 49.1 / 47.1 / 2.08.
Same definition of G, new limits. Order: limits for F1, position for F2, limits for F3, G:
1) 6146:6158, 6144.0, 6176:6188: 8.08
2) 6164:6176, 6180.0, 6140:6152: 7.29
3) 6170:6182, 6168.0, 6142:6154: 8.87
